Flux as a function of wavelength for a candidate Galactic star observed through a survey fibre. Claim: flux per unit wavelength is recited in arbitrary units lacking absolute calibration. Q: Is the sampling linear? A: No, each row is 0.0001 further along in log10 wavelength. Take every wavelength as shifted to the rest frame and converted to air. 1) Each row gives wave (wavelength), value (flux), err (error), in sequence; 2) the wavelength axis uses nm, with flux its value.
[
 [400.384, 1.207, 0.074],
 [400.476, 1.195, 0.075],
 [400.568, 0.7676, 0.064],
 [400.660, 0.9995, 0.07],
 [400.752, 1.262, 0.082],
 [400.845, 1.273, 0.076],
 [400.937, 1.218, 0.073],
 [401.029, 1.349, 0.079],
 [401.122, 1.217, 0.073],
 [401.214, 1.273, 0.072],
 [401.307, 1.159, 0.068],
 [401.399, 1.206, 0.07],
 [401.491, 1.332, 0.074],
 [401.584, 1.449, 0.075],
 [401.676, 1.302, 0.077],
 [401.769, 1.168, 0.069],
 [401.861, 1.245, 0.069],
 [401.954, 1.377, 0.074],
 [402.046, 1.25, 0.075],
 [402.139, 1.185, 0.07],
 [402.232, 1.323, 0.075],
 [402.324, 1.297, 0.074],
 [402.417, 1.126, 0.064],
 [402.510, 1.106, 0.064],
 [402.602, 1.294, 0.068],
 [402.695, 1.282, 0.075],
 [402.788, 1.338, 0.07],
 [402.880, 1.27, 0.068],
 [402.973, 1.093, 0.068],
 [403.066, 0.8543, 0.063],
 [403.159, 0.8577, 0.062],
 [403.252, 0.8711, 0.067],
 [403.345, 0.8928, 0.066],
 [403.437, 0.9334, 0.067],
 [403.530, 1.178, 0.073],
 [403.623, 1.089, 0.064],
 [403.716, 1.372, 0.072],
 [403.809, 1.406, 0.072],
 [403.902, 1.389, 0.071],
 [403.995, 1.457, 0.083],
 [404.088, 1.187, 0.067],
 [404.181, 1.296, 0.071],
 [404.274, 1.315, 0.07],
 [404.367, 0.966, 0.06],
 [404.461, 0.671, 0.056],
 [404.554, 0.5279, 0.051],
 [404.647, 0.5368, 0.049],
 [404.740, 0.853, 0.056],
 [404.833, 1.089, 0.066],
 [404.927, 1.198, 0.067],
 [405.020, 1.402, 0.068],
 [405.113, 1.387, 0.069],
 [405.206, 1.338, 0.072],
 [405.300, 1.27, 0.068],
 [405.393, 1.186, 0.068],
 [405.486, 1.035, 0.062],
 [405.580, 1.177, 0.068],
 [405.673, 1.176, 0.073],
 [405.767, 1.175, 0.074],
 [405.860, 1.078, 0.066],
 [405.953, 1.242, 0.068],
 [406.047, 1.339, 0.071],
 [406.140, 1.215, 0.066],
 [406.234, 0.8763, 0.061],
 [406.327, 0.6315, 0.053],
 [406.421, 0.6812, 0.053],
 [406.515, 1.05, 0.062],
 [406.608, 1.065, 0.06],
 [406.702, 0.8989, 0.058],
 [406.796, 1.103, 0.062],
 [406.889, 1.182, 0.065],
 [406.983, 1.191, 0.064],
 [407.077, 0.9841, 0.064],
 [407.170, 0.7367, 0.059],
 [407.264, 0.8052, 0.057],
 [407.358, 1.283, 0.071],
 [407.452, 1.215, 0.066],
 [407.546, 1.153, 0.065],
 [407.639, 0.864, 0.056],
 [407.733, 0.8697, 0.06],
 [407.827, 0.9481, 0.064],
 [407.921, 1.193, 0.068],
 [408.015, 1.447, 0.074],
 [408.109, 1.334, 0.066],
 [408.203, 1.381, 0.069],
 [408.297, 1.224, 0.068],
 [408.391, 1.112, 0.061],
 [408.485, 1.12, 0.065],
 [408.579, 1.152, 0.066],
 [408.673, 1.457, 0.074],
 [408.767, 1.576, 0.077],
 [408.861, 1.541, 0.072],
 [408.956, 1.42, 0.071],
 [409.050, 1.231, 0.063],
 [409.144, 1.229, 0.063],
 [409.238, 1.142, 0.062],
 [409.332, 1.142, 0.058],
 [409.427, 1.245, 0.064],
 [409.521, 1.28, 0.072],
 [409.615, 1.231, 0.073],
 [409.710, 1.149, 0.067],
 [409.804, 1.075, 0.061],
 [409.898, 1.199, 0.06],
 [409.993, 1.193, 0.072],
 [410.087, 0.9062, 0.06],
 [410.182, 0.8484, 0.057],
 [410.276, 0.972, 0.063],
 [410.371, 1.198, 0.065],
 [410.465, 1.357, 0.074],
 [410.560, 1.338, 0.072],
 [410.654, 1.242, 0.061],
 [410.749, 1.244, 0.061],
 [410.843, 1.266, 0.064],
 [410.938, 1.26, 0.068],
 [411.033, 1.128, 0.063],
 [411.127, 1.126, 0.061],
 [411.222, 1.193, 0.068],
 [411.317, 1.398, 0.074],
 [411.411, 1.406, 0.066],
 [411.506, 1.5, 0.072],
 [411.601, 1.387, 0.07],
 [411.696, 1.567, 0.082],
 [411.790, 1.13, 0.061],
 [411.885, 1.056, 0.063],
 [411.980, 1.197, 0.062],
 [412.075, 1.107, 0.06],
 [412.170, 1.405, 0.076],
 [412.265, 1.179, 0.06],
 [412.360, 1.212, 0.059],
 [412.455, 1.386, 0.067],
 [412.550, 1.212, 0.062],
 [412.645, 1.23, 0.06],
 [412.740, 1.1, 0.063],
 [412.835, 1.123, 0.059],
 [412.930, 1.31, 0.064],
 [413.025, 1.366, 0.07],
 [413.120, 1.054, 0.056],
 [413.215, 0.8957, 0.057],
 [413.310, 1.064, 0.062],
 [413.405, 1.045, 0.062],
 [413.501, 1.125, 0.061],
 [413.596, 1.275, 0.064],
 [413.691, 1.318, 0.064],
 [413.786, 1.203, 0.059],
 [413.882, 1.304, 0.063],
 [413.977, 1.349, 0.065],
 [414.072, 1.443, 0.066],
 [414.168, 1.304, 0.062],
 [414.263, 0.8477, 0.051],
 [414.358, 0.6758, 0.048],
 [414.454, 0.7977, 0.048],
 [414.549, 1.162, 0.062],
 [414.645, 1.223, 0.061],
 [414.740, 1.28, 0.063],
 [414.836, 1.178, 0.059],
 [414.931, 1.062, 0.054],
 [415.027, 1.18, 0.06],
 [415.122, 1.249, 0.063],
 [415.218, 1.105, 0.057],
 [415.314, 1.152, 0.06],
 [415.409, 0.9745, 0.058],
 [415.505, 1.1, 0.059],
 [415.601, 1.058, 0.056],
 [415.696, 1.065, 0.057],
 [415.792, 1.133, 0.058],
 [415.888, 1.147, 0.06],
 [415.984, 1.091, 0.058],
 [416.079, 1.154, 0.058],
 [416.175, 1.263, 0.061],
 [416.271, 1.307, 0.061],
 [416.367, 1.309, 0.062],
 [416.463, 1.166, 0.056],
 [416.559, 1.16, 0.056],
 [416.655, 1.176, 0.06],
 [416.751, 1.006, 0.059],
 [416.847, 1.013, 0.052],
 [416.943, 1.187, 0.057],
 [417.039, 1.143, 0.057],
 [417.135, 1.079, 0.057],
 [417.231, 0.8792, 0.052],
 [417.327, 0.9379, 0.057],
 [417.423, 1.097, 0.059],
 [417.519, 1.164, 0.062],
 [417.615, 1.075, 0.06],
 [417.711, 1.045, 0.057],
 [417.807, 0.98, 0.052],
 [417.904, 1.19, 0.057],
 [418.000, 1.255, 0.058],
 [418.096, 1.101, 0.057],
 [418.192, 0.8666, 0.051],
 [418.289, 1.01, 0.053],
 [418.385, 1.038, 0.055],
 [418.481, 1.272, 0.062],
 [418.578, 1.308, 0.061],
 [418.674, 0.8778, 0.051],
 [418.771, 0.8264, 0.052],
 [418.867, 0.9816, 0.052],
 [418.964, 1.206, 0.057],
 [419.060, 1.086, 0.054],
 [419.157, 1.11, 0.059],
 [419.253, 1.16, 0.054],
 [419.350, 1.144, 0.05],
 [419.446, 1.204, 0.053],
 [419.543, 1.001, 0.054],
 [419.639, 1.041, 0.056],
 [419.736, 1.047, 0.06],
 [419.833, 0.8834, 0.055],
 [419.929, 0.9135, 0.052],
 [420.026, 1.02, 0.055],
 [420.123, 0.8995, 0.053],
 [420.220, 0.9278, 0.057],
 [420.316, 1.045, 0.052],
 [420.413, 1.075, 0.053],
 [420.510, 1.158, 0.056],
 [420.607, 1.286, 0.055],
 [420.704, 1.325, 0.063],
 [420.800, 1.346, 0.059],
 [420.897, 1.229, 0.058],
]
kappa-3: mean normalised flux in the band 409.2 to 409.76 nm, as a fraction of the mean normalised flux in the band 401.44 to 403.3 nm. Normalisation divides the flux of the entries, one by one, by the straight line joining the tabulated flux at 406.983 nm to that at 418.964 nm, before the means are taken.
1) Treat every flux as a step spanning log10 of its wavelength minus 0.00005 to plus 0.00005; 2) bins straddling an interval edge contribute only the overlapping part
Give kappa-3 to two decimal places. 0.99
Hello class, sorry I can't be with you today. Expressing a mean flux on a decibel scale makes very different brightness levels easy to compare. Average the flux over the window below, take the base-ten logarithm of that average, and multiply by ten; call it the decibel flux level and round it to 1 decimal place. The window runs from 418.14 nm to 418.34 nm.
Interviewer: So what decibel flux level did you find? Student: -0.3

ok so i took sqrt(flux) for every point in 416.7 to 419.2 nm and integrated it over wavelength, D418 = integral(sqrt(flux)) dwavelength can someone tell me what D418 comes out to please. 2.58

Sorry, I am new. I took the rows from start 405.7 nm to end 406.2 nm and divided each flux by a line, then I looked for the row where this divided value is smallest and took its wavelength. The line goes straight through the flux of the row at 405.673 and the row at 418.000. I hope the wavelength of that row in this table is 405.860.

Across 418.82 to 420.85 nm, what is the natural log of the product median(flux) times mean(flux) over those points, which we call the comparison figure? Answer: 0.16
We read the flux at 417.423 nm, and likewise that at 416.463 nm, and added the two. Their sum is 2.3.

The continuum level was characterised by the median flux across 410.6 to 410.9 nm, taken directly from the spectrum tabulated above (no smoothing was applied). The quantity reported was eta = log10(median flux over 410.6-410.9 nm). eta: 0.095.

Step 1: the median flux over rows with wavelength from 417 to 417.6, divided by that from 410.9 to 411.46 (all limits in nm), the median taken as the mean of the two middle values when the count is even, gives 0.89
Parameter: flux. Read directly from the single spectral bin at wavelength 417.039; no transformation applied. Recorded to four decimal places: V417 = 1.1430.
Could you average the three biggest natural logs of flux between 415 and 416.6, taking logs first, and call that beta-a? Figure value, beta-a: 0.26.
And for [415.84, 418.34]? 0.26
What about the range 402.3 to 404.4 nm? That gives 0.35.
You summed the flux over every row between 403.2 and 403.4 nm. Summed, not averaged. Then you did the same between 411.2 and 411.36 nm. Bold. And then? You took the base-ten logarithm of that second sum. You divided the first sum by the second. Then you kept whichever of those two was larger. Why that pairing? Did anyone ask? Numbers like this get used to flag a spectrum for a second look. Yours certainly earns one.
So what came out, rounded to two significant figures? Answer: 0.68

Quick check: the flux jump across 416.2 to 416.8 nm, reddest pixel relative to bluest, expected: -0.30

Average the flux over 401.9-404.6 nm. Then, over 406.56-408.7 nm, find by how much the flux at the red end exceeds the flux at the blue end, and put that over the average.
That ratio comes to 0.34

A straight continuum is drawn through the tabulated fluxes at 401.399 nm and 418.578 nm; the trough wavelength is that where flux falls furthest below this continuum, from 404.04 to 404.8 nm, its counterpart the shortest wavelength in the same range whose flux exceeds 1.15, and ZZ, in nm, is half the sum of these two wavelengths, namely 404.32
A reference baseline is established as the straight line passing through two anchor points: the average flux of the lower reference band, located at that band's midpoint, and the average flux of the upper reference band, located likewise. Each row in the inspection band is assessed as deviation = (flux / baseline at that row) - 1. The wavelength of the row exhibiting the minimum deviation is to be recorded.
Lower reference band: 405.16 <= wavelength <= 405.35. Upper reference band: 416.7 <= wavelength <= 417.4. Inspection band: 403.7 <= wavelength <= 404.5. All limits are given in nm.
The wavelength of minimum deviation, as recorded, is 404.461 nm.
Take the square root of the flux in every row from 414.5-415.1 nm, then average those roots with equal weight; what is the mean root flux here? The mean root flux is 1.09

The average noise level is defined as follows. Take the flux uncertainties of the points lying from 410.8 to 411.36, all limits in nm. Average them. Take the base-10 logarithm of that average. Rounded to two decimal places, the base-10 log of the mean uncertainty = -1.18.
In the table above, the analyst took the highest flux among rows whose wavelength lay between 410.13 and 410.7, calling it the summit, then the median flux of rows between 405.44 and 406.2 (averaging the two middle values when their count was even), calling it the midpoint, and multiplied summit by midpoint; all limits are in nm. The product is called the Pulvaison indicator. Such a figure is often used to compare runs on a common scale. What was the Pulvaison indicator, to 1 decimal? 1.6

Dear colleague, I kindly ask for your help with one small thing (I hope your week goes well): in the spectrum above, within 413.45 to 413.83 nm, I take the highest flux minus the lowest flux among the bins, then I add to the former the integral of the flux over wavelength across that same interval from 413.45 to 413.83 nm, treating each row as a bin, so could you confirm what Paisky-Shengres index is 0.66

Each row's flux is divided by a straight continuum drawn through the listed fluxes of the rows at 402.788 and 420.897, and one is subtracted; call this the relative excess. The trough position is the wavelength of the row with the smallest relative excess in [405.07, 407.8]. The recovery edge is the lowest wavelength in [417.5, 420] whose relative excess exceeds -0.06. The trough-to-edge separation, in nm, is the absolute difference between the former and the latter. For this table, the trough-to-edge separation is 11.58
